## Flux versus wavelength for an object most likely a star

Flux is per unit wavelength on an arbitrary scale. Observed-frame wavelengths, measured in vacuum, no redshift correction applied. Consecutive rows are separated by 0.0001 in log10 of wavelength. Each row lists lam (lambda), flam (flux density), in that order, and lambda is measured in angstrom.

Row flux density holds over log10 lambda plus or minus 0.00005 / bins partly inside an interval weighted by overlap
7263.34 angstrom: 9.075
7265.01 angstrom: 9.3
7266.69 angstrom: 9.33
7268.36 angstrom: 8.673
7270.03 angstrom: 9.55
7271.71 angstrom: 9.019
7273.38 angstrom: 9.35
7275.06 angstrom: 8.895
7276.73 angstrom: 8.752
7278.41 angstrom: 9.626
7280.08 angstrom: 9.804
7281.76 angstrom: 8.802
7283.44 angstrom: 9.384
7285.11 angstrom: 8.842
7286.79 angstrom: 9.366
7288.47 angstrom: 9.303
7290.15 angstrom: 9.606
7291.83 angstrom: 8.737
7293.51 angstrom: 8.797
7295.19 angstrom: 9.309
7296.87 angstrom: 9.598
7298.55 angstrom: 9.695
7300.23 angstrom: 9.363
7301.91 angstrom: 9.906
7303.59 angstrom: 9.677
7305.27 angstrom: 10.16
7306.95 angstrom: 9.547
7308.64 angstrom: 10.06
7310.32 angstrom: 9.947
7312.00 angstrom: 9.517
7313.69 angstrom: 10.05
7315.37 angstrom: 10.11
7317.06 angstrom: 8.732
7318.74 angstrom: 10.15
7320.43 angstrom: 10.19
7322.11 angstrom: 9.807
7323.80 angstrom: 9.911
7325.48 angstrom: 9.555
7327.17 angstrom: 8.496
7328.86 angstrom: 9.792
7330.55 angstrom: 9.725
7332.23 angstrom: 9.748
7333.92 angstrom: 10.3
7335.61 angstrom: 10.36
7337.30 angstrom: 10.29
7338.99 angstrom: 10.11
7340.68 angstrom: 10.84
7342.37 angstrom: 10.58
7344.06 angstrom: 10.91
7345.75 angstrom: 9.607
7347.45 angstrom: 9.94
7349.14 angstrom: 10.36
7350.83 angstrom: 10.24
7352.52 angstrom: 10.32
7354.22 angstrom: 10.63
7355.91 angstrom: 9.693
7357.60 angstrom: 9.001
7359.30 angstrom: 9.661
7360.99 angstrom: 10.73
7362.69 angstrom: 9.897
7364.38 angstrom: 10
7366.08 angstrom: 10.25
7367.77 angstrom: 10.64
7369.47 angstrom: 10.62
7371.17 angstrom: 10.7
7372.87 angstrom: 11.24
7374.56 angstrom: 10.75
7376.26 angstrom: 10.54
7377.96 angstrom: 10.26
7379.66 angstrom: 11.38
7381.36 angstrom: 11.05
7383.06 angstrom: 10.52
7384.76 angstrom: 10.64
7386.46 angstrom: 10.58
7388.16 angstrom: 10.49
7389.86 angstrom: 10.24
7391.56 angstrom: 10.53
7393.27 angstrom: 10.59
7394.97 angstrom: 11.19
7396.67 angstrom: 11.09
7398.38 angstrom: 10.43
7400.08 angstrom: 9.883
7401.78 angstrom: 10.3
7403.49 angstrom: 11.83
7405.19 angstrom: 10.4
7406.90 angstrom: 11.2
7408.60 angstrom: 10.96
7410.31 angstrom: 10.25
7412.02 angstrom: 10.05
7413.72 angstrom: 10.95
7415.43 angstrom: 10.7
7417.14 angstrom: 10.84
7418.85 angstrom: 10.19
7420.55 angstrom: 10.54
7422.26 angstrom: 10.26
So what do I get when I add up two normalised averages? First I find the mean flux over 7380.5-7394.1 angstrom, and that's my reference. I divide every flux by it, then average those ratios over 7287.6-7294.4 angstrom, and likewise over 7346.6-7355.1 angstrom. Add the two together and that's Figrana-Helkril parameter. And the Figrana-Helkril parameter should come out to 1.83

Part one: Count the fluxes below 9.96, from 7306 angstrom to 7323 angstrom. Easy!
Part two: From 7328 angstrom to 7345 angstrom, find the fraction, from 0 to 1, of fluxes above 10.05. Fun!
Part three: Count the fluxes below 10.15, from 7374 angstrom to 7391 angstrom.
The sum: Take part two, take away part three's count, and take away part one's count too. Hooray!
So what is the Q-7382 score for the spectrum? -4.3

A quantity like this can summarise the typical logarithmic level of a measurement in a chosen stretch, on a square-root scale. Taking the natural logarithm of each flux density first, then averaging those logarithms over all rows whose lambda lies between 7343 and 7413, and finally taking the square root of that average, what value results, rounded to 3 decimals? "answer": 1.532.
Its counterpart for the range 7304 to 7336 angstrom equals 1.510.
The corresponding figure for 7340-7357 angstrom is 1.527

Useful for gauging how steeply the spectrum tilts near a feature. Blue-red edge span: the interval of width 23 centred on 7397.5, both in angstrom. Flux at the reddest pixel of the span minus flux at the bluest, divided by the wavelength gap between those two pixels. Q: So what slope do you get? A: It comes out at 0.02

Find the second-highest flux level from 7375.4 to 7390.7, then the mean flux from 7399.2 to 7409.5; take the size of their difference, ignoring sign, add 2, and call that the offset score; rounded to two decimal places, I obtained 2.29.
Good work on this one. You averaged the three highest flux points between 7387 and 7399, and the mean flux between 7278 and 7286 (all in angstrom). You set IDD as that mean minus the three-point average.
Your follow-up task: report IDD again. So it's -1.7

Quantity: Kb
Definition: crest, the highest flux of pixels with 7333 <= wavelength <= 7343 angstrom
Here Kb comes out 10.84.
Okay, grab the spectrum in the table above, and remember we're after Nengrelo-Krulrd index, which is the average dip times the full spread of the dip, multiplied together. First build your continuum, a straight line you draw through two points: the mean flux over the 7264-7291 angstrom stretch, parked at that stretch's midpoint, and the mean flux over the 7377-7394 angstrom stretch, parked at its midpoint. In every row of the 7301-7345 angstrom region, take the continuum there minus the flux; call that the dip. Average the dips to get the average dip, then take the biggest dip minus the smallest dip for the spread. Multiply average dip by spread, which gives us -0.278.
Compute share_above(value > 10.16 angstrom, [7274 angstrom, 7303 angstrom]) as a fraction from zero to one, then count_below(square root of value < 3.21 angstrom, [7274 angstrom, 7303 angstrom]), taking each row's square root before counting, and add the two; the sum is 17.0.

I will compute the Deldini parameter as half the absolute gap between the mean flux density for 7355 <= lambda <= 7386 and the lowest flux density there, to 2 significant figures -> 0.71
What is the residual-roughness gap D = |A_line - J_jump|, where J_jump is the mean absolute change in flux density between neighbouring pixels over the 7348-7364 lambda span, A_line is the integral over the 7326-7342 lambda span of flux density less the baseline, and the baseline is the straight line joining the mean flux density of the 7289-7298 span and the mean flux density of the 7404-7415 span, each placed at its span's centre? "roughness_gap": 3.3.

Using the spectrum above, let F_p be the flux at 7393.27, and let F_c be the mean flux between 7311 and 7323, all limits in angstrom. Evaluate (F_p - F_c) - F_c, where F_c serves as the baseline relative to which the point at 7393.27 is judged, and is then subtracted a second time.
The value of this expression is -9.0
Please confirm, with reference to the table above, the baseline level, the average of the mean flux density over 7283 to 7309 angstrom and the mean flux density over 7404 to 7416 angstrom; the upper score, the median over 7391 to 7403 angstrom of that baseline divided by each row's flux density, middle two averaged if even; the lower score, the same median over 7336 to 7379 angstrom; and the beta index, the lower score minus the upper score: 0.019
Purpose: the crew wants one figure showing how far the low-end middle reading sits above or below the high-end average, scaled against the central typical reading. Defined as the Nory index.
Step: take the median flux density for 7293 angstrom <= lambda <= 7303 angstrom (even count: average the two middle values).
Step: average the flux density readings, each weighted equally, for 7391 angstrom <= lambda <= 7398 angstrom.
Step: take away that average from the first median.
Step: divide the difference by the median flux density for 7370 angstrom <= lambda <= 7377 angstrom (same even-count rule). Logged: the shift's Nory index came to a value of -0.13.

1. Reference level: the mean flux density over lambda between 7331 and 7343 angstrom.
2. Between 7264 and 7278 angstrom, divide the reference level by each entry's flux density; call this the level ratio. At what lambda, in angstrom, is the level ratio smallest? 7270.03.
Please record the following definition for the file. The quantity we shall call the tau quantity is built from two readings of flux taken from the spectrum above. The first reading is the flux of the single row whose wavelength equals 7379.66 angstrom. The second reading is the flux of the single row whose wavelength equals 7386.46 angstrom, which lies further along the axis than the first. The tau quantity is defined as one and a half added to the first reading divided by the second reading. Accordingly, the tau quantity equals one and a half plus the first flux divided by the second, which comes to 2.58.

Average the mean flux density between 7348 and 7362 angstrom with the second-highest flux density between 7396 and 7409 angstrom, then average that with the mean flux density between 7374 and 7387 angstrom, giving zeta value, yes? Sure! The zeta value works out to 10.7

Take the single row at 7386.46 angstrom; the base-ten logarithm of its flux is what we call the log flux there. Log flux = 1.02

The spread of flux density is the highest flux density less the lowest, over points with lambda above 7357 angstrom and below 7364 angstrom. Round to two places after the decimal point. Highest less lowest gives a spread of 1.73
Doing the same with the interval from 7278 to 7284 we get 1.00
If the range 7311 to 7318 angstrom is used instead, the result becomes 1.38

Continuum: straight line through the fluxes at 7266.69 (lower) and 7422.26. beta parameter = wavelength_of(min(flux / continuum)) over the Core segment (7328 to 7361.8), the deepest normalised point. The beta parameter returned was 7357.60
